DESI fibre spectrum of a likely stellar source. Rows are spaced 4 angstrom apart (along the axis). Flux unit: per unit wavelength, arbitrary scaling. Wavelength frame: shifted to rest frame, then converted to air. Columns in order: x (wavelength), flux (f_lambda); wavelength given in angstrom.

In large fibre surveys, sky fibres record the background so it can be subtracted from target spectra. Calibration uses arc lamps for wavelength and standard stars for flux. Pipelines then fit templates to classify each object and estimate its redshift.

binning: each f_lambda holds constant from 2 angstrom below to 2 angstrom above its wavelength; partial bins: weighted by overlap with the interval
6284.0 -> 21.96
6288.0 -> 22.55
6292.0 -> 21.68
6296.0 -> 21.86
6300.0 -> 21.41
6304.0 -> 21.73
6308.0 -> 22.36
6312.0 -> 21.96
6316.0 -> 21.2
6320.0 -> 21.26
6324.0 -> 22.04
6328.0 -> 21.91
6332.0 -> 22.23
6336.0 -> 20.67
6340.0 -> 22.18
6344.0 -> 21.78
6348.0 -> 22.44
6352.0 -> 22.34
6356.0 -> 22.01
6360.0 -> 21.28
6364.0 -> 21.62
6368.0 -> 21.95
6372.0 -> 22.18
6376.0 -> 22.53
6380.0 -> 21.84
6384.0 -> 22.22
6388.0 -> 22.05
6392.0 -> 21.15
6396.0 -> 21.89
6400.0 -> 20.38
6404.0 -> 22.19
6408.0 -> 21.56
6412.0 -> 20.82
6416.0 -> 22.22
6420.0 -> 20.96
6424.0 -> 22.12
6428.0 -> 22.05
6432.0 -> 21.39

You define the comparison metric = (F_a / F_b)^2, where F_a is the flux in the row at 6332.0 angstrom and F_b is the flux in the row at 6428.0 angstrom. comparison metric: 1.02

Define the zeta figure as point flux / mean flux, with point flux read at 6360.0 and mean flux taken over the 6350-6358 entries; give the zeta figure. 0.96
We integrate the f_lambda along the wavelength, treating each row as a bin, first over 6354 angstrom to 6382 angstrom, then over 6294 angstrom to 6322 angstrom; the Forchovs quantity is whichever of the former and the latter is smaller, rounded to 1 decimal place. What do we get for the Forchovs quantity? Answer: 607.1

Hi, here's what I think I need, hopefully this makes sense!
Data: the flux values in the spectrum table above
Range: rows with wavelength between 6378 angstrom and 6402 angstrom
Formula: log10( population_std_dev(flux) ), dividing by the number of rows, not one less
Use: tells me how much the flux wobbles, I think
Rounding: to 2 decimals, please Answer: -0.20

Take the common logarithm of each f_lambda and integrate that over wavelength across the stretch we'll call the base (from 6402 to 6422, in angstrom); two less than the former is 24.7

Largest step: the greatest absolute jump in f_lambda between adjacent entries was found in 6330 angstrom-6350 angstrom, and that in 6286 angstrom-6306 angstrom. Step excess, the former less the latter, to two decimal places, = 0.69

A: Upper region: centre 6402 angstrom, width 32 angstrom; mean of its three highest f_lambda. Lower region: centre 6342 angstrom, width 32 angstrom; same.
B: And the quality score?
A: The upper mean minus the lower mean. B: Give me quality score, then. -0.18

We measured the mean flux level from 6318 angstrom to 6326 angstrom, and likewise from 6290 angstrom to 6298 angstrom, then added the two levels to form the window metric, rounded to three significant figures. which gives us 43.4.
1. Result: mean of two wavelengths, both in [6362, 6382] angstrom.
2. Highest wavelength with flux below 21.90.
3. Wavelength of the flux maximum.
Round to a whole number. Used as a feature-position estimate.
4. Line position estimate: 6378 angstrom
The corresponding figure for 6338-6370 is 6356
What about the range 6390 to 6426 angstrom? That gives 6418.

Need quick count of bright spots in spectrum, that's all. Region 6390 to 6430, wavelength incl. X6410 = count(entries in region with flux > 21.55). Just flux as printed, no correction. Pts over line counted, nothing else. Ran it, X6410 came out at 6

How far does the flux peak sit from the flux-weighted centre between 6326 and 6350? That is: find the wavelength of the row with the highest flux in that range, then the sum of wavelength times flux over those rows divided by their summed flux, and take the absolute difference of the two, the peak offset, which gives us 10.0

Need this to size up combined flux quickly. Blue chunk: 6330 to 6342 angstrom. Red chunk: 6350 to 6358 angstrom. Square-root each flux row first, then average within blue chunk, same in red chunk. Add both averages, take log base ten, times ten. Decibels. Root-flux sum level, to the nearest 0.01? 9.72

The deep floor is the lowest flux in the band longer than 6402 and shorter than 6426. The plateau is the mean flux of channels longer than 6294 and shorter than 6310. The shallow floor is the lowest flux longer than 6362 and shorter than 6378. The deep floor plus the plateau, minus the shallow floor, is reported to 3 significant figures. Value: 21.0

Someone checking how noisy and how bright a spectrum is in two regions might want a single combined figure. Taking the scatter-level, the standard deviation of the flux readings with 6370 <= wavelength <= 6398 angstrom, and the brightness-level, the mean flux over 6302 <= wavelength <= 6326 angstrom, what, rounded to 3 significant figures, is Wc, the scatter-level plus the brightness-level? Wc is 22.2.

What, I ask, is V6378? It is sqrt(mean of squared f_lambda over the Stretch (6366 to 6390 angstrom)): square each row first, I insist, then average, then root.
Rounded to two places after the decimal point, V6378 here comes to 22.13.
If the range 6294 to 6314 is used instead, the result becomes 21.87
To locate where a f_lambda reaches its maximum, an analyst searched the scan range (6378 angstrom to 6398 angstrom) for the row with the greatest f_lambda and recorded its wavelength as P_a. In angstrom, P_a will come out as 6384.0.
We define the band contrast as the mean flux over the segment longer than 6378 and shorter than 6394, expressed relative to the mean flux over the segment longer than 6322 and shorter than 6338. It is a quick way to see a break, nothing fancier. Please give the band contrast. 1.00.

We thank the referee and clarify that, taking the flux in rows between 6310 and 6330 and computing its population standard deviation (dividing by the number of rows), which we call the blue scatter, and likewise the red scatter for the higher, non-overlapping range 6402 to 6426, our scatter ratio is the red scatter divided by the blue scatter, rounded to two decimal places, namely 1.58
